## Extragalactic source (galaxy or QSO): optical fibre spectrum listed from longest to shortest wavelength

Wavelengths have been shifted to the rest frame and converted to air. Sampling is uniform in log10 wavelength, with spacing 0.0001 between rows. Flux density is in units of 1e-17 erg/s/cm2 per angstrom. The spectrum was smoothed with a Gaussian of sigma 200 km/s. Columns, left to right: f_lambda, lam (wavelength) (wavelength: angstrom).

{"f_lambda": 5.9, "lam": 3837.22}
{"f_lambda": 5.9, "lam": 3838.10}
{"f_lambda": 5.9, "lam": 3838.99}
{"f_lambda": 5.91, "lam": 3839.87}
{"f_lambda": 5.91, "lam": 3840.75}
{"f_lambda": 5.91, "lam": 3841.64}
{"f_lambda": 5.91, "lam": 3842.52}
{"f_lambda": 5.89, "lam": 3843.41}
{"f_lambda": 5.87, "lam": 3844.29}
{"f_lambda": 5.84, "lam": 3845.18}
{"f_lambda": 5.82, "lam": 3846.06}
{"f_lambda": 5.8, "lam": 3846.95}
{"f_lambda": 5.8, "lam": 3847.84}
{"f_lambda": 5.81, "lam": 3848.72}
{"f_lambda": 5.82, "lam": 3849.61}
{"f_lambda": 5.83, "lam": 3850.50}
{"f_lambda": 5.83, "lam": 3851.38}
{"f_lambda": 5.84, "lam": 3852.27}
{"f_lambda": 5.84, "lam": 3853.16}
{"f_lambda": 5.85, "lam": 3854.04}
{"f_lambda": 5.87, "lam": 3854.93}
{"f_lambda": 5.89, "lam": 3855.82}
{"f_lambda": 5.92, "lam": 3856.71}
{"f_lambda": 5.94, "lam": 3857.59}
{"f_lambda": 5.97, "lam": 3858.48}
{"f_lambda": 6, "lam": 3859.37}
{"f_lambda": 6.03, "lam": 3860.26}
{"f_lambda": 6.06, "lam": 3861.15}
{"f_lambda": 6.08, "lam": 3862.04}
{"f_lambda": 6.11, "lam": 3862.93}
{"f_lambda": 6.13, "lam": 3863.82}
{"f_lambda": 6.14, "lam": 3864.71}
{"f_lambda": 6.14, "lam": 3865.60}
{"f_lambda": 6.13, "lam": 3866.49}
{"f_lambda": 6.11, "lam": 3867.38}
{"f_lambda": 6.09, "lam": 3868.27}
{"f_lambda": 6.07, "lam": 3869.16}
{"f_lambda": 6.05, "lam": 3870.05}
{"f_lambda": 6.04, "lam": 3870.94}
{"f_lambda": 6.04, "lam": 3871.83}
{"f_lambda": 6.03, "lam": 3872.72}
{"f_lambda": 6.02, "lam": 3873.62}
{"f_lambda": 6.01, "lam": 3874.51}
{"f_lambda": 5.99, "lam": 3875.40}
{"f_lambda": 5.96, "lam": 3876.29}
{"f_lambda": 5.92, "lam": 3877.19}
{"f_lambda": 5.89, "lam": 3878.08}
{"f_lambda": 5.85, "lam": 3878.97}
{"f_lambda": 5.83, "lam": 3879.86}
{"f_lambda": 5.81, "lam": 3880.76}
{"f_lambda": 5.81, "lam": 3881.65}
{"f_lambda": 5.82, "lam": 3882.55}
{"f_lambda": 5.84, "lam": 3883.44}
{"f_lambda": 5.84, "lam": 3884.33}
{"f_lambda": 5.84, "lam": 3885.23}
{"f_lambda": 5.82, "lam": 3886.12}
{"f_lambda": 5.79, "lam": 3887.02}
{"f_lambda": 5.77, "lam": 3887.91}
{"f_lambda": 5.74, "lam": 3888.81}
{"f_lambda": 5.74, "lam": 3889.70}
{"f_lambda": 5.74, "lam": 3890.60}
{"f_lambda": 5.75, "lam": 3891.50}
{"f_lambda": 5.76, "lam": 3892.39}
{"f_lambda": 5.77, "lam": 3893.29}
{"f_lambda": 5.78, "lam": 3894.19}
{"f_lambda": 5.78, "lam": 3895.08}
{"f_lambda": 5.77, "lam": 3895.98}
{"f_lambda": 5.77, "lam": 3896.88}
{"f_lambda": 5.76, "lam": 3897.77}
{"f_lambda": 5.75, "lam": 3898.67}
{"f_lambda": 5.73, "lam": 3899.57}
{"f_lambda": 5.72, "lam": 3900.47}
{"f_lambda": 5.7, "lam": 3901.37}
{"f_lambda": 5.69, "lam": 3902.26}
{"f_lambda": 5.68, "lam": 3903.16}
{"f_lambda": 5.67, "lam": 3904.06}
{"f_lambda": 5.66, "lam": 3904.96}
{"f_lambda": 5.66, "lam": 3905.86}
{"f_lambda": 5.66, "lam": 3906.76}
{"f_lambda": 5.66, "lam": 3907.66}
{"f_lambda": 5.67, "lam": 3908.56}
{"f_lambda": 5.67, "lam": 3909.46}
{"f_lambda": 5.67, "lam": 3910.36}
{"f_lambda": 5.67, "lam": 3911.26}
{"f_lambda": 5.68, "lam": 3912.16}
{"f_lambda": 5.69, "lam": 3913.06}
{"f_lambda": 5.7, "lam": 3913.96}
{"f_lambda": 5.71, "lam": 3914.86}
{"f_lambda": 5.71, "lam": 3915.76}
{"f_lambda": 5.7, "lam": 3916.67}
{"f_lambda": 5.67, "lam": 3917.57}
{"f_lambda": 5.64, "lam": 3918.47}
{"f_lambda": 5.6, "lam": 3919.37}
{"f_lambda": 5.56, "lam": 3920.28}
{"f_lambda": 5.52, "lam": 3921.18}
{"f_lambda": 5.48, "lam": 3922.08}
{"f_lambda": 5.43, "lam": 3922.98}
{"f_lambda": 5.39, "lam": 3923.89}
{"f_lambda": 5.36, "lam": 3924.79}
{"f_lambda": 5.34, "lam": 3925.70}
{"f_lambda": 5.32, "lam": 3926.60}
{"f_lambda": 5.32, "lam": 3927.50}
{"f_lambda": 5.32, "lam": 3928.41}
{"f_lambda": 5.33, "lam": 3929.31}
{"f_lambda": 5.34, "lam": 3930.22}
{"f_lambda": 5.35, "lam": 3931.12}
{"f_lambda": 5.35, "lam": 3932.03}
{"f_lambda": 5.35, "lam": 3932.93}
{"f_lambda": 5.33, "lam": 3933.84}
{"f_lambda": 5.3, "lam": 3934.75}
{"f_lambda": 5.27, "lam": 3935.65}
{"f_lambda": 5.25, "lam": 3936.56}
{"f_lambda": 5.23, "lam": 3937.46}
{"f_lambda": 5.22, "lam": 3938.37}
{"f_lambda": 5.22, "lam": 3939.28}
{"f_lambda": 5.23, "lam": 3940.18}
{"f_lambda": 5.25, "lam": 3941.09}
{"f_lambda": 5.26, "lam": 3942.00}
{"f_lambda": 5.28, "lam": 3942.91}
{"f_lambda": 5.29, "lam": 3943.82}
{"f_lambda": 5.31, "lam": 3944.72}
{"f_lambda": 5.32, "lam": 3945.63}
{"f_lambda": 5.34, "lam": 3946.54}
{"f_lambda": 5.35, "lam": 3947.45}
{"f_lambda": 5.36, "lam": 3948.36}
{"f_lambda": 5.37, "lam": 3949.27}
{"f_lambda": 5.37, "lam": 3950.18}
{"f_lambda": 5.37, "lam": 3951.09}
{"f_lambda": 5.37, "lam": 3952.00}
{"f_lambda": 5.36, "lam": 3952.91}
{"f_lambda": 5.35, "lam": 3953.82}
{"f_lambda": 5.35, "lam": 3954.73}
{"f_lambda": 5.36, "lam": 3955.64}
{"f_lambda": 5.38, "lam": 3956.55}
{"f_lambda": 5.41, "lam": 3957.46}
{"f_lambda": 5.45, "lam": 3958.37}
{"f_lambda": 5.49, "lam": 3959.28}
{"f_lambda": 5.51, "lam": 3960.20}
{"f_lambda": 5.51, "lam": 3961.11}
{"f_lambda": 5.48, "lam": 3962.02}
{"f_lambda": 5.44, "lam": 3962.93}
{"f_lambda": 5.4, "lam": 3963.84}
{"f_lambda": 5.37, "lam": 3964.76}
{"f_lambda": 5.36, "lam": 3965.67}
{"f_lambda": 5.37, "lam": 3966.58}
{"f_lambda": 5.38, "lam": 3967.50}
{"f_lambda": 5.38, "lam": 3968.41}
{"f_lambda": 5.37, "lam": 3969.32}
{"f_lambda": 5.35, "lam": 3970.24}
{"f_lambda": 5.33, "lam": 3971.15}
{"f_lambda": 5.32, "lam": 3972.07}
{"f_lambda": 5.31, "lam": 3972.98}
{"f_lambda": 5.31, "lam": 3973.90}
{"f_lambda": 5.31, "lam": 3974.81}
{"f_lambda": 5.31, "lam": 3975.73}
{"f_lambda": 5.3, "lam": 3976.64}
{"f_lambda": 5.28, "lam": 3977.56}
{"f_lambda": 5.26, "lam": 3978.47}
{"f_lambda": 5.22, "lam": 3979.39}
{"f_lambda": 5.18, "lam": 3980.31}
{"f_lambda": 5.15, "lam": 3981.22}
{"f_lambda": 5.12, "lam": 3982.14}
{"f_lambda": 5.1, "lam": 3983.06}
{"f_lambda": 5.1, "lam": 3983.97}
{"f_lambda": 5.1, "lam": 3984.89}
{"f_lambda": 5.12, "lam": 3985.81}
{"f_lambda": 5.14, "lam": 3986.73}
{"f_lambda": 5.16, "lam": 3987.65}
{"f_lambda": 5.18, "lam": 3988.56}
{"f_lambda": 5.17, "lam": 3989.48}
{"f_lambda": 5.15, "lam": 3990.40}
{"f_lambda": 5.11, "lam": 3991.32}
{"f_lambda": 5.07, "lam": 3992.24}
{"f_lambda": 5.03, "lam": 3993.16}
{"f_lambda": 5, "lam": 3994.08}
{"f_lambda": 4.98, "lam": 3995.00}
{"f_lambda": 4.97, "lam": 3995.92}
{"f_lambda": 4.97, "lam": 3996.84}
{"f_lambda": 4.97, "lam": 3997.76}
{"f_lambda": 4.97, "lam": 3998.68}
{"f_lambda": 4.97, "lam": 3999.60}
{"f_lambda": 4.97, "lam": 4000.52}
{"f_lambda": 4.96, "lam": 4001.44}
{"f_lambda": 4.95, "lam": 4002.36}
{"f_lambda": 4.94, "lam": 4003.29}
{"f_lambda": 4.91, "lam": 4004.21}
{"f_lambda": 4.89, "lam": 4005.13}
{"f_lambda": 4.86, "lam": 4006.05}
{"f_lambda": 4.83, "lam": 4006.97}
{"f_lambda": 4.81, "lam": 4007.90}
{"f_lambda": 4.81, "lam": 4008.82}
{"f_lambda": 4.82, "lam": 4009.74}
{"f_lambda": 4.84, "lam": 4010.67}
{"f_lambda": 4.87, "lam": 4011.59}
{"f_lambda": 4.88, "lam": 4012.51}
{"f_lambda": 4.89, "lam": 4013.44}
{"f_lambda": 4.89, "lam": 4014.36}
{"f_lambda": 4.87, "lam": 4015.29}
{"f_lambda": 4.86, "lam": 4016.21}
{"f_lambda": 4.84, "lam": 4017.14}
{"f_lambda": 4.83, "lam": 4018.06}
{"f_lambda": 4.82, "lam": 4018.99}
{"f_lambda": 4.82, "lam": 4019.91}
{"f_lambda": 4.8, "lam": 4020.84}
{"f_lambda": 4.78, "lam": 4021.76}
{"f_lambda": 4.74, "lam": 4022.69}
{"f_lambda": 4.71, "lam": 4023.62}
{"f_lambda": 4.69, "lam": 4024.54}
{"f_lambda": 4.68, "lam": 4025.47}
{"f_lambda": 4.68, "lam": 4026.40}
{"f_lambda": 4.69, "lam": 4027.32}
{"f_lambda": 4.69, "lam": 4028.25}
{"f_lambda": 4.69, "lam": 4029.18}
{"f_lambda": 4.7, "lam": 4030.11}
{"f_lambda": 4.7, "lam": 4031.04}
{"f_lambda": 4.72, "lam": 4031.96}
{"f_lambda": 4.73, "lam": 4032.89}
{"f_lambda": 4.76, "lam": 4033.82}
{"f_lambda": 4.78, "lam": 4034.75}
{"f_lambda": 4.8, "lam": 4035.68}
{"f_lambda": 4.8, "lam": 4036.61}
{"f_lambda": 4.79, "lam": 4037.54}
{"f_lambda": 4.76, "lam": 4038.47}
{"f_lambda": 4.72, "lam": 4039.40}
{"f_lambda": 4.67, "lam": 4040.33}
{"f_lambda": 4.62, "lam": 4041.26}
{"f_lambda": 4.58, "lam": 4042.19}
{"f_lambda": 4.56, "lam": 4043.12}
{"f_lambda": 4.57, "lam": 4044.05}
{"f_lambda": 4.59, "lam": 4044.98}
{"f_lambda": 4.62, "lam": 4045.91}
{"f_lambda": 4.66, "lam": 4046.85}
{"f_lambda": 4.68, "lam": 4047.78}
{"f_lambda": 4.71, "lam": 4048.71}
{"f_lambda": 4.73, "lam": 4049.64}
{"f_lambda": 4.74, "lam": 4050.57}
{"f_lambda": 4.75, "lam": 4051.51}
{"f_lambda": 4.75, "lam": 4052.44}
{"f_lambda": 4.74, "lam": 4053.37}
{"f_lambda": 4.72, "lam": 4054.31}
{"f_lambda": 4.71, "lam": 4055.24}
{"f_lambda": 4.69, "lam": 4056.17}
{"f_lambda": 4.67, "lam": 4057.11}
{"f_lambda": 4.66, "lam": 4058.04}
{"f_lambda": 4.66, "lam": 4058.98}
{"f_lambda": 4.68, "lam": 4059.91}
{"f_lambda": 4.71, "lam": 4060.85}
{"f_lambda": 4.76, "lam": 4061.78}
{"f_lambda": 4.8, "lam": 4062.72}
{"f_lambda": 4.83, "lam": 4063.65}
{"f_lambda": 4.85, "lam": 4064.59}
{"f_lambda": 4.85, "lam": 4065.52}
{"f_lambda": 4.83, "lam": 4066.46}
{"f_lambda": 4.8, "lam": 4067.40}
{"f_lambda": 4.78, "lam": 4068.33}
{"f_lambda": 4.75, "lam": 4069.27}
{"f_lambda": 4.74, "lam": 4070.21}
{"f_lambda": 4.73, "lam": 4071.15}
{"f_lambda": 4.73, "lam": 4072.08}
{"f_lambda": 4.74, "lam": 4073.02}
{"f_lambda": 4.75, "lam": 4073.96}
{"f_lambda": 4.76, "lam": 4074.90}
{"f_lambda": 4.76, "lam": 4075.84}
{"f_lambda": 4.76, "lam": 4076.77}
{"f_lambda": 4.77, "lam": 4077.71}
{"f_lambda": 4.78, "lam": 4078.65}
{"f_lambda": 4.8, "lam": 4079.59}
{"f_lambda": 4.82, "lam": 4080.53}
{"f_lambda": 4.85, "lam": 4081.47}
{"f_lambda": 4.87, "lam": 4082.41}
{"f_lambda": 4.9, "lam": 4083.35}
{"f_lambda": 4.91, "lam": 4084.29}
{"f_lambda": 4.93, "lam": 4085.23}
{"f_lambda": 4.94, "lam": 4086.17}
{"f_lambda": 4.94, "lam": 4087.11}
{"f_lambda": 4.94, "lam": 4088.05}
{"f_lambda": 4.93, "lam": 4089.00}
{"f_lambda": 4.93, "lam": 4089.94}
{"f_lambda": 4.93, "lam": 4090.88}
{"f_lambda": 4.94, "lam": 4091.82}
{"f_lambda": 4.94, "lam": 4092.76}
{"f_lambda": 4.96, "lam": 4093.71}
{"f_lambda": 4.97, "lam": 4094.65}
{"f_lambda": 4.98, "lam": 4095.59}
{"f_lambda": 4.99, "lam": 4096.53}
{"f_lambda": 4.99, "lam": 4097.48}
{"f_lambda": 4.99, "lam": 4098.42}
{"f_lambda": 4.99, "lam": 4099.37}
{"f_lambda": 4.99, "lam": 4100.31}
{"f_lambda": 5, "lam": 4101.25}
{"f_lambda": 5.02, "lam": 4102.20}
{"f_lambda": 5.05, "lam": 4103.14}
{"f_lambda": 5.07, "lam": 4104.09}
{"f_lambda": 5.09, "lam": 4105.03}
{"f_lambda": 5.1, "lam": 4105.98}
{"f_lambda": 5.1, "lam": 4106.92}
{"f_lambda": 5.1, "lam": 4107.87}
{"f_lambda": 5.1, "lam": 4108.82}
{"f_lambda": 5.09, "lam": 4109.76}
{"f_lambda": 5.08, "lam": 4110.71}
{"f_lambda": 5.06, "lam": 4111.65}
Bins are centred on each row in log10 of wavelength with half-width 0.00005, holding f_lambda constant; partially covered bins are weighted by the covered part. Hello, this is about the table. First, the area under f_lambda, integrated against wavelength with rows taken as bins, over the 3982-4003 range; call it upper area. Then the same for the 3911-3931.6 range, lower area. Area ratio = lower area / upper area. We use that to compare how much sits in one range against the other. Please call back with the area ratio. 1.07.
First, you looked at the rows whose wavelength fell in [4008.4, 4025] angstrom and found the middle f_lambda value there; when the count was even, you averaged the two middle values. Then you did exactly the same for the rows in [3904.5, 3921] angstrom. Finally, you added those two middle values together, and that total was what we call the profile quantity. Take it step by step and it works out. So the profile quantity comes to 10.5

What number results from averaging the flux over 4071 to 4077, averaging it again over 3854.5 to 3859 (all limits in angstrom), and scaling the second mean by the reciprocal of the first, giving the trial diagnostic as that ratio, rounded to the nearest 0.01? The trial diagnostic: 1.25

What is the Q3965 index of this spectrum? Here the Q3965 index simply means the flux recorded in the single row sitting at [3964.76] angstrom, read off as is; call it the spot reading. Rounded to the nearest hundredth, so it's 5.37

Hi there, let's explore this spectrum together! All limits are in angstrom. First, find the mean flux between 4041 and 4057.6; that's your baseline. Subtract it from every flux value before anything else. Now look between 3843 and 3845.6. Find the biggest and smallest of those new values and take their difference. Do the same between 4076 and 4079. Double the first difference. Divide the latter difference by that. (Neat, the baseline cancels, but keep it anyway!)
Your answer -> 0.20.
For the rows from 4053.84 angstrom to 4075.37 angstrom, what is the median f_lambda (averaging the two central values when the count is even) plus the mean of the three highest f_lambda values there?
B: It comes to 9.6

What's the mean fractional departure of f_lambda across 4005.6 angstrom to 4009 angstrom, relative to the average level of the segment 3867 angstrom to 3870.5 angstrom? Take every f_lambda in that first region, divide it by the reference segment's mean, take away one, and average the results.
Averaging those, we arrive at -0.21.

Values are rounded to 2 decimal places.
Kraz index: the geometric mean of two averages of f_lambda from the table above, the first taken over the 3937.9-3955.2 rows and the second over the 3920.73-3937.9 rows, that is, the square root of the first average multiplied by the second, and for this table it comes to 5.33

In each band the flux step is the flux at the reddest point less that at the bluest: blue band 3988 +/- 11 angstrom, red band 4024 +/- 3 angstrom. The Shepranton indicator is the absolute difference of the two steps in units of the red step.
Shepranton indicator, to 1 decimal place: -2.1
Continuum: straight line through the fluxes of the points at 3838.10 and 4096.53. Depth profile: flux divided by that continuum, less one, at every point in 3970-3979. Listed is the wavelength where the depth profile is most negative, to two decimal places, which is 3978.47 angstrom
